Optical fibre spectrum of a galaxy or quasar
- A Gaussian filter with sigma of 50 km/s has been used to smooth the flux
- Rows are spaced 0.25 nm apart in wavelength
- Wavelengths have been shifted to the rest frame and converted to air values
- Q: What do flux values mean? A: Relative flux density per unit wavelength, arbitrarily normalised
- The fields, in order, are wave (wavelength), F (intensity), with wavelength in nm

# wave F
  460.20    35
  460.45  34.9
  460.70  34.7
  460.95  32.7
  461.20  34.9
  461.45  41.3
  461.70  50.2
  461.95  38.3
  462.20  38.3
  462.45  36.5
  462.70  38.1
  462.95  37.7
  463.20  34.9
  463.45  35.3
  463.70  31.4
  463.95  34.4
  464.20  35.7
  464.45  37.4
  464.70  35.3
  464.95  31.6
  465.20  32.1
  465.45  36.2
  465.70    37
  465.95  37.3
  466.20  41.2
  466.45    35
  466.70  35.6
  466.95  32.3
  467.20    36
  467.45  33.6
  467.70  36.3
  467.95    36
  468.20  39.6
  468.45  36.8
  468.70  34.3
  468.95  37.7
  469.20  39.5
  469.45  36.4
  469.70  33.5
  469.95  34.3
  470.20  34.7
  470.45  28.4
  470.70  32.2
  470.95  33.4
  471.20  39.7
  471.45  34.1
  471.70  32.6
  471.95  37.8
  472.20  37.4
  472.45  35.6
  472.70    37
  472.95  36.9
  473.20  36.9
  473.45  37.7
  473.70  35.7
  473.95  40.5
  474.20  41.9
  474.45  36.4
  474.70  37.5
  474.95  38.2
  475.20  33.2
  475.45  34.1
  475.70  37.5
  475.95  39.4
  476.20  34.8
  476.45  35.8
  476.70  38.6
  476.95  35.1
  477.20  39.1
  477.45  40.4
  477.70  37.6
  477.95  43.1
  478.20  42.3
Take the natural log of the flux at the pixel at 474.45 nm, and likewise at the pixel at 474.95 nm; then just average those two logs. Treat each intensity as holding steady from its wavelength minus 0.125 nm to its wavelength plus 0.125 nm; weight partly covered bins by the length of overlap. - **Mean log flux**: 3.62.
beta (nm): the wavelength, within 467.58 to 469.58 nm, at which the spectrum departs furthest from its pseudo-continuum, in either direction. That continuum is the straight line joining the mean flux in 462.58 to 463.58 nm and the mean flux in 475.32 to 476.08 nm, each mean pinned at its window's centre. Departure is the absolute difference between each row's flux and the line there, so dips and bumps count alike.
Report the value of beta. 468.20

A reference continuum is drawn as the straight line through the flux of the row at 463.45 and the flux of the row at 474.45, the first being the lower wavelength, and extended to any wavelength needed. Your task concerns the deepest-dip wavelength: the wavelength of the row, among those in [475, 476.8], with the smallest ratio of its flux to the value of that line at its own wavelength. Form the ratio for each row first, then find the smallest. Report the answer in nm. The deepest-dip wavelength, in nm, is 475.20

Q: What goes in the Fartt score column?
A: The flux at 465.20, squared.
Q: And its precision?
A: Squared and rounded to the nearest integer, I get 1030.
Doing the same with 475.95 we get 1552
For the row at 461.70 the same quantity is 2520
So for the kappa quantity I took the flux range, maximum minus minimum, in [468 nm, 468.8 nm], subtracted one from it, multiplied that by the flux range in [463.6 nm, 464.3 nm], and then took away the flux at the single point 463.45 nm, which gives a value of -17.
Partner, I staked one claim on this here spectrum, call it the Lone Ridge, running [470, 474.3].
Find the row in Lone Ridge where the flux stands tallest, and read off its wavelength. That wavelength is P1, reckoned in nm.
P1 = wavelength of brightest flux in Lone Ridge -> 474.20 nm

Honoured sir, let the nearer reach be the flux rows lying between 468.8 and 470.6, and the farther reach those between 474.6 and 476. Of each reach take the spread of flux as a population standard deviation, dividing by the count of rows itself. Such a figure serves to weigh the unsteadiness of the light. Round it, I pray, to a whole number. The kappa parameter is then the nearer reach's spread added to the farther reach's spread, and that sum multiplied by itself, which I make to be 30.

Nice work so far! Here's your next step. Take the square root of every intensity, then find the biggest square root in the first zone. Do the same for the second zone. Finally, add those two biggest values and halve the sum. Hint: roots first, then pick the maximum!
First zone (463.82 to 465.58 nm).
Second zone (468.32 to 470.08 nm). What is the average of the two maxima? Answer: 6.20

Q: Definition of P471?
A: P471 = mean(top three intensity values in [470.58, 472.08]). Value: 37.2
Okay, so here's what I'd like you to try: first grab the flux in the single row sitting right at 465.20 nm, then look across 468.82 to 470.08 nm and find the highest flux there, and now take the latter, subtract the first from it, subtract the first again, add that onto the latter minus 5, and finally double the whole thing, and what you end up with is 20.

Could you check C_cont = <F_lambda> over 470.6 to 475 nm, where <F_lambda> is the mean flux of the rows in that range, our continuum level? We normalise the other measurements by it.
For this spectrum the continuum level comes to 36.8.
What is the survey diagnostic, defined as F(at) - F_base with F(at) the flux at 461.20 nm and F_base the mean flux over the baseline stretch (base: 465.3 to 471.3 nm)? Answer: -0.8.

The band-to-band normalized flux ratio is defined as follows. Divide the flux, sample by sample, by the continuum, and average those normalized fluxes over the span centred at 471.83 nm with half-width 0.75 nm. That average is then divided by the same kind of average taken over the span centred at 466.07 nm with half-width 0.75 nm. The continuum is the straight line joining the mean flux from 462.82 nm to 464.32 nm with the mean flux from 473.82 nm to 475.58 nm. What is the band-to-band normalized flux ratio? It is 0.94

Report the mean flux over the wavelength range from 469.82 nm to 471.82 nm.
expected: 33.7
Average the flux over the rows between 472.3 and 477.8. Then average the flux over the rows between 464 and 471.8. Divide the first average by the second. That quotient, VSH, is 1.054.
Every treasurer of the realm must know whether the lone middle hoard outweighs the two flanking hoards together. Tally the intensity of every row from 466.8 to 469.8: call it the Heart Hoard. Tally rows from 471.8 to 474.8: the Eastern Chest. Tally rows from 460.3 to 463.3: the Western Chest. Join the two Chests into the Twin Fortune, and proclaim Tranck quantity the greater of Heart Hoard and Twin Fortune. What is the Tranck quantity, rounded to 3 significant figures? 904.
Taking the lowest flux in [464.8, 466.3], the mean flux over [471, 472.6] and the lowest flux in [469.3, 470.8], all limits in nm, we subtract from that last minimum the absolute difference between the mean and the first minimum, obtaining 24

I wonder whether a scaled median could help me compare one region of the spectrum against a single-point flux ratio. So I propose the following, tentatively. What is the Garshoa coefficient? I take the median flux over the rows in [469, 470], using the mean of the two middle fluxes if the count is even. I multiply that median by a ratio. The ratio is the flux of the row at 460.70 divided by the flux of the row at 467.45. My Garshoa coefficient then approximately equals 36.5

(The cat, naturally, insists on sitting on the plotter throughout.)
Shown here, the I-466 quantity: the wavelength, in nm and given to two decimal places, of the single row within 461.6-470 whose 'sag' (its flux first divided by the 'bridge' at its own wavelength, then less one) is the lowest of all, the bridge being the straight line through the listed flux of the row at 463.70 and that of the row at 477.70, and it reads 466.95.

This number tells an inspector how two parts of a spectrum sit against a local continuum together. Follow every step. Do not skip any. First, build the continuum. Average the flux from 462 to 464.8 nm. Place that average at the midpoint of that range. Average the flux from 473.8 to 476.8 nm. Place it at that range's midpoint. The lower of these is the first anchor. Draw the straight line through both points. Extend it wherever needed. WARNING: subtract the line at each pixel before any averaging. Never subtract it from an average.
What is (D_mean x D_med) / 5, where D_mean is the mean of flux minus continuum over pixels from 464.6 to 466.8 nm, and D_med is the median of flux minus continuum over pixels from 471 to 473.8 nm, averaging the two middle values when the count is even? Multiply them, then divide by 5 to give 0.01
